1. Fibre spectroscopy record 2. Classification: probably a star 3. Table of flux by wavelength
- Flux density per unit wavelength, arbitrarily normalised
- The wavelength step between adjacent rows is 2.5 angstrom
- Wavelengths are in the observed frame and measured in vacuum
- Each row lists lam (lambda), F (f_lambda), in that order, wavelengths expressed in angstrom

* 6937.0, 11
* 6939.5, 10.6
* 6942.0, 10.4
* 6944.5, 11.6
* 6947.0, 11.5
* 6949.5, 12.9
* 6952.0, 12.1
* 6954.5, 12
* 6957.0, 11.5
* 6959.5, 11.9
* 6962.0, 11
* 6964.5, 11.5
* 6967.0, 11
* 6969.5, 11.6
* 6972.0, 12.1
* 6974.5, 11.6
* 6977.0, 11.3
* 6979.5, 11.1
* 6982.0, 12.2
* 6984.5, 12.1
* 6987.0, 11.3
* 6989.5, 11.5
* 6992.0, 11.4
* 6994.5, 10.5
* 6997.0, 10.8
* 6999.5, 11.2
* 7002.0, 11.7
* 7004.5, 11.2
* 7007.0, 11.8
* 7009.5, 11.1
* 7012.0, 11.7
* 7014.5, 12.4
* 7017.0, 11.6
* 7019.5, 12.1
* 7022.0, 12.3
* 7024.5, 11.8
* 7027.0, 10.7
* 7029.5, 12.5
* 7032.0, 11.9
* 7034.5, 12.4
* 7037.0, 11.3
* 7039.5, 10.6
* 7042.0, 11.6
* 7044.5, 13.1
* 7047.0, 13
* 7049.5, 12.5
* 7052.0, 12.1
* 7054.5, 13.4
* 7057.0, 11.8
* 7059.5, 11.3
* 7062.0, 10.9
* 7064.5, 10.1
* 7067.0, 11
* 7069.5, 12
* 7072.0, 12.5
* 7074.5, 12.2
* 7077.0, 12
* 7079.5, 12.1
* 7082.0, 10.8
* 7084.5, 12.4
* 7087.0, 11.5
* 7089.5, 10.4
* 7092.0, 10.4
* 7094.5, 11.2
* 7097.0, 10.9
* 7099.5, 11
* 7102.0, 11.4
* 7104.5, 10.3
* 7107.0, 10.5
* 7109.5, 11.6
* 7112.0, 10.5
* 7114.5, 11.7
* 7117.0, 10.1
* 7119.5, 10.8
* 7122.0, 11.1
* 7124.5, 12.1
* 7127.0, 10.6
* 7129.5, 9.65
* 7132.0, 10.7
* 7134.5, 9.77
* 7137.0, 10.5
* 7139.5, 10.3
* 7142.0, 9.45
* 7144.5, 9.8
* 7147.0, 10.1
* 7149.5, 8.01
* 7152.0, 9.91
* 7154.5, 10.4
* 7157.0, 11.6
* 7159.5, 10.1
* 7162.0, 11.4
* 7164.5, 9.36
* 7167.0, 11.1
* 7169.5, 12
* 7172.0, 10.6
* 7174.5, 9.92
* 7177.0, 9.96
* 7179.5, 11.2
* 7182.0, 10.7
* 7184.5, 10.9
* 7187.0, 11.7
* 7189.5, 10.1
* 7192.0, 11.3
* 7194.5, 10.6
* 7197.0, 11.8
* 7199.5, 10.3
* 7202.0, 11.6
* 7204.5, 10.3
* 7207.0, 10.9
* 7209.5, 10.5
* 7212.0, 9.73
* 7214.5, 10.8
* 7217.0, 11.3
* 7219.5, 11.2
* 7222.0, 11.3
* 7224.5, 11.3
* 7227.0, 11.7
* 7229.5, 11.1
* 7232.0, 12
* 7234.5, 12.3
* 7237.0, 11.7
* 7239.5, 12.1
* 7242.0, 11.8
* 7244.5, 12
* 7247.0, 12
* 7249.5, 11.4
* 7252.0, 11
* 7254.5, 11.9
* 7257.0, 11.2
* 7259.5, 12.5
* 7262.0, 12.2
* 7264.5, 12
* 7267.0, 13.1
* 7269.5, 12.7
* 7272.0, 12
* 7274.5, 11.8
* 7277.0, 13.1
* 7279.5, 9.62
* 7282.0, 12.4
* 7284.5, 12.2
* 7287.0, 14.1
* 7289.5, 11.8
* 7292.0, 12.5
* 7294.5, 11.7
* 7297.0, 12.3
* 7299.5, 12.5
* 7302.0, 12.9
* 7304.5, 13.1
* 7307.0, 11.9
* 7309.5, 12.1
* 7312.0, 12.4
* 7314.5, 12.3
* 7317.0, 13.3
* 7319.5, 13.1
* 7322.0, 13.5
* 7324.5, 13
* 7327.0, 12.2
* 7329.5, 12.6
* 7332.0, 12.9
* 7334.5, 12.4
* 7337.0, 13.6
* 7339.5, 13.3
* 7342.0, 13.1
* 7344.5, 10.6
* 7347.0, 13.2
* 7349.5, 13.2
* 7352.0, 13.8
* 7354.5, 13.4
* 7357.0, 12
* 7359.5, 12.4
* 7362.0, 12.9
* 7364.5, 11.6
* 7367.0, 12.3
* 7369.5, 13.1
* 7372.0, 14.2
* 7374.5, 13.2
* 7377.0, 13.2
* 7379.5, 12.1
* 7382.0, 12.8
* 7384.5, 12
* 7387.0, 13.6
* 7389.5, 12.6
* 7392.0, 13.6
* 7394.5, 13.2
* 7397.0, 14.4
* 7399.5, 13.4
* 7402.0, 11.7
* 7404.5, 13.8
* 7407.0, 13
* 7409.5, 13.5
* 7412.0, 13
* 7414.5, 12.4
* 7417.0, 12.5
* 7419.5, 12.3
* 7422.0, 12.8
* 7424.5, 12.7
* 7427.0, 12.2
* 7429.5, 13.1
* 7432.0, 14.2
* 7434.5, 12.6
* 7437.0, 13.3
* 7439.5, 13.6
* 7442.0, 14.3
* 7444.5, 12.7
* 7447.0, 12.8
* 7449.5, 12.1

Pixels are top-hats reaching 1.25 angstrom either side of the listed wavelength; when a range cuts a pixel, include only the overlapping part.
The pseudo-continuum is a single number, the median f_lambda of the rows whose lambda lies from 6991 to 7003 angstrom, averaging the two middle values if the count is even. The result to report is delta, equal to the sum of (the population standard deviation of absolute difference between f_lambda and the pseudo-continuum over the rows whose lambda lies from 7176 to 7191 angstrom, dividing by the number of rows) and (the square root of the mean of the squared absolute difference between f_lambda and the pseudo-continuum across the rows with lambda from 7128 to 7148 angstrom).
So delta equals 1.67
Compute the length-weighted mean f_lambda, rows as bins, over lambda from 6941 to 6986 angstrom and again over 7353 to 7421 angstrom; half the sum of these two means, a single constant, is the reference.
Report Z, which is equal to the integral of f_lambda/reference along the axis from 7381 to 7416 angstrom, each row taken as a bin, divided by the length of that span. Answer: 1.07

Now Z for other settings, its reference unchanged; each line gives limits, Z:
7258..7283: 0.99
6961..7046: 0.95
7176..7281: 0.93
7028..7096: 0.96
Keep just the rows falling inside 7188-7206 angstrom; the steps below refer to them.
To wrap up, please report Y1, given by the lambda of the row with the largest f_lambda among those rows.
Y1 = 7197.0 angstrom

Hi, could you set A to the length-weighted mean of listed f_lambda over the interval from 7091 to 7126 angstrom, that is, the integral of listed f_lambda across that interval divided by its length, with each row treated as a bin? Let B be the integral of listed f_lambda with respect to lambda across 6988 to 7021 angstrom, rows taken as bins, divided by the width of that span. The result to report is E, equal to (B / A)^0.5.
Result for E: 1.02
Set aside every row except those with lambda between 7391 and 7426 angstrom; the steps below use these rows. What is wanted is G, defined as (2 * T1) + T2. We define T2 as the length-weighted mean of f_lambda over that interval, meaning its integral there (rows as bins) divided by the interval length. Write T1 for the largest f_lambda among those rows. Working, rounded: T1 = 14.4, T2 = 13.0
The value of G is 41.8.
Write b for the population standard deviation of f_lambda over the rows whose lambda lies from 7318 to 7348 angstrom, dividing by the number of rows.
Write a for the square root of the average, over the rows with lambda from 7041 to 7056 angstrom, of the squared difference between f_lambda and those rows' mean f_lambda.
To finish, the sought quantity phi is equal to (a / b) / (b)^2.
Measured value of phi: 1.3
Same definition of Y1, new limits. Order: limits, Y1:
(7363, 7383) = 7372.0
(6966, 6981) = 6972.0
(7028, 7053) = 7044.5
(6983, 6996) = 6984.5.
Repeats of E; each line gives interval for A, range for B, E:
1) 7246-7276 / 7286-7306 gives 1.02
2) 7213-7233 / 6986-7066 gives 1.02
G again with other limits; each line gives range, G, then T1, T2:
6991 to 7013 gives 34.9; 11.8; 11.3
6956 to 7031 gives 36.6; 12.5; 11.6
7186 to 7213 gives 34.4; 11.8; 10.8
